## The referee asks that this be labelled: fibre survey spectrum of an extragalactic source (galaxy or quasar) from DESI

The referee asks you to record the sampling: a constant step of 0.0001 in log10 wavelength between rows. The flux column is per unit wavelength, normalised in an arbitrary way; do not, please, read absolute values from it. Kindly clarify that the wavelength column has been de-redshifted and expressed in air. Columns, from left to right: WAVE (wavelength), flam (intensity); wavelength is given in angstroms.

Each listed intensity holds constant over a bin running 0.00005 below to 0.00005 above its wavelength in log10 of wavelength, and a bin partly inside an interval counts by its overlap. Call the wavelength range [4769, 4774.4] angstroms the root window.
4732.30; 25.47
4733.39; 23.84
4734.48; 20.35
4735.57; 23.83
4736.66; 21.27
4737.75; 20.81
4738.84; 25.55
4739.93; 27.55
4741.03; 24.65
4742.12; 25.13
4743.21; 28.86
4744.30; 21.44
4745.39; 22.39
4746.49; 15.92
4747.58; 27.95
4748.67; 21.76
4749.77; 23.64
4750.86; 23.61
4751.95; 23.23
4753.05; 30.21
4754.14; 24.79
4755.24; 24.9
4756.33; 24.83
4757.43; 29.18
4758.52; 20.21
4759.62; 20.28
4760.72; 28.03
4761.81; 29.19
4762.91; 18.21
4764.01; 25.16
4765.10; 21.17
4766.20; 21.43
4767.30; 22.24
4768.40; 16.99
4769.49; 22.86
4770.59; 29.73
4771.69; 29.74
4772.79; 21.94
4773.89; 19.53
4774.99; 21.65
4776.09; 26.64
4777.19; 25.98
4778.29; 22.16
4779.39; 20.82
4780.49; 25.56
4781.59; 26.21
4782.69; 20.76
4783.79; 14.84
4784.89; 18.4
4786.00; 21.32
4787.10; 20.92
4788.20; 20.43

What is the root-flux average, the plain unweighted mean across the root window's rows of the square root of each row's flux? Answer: 4.96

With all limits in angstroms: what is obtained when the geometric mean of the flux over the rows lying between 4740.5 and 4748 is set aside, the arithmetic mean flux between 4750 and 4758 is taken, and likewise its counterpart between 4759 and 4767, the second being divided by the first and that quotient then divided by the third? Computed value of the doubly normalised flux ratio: 0.0473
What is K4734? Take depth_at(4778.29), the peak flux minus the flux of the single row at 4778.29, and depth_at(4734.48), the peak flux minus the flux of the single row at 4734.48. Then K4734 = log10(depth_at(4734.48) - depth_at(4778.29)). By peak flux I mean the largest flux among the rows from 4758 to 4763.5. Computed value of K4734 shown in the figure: 0.26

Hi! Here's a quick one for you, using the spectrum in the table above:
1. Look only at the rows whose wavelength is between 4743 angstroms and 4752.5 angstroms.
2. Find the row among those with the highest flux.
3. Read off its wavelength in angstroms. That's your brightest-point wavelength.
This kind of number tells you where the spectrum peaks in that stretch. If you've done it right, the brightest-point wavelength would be 4743.21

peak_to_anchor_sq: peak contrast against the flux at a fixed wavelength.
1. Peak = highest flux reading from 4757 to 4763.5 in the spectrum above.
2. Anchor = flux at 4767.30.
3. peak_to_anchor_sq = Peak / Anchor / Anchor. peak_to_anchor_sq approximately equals 0.059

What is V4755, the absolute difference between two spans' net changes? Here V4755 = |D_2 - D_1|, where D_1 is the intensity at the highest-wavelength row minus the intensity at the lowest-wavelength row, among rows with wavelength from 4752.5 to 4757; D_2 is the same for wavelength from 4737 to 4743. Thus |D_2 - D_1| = 9.7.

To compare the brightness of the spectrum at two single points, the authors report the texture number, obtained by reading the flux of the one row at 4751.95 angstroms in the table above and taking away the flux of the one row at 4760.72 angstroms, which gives -4.8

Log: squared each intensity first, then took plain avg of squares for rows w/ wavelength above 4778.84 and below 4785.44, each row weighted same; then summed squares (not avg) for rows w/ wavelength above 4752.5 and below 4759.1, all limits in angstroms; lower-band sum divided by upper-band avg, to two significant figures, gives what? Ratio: 8.7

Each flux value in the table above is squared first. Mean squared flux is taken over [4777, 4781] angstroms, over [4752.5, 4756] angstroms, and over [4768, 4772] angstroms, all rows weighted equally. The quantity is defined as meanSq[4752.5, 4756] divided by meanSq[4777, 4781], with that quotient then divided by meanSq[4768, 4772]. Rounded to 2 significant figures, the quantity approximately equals 0.0020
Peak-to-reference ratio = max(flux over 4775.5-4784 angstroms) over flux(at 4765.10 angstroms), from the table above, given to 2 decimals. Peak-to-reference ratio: 1.26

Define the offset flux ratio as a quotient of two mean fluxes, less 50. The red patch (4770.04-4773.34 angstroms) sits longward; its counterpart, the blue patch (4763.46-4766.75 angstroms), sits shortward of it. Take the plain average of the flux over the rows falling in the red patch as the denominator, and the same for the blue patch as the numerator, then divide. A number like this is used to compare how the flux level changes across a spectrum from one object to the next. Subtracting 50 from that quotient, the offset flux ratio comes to -49.17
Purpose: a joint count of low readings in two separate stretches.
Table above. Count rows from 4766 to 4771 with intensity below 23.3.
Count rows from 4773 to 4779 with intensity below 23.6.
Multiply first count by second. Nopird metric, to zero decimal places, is 12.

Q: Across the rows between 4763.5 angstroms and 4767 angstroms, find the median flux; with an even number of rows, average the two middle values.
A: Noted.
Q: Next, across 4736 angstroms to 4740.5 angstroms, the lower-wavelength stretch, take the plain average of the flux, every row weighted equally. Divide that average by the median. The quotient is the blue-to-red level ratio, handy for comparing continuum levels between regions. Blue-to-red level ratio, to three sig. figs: 1.11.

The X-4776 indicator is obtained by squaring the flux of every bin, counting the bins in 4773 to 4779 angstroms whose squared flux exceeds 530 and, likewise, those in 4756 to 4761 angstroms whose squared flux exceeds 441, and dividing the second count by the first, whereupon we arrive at 1.5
